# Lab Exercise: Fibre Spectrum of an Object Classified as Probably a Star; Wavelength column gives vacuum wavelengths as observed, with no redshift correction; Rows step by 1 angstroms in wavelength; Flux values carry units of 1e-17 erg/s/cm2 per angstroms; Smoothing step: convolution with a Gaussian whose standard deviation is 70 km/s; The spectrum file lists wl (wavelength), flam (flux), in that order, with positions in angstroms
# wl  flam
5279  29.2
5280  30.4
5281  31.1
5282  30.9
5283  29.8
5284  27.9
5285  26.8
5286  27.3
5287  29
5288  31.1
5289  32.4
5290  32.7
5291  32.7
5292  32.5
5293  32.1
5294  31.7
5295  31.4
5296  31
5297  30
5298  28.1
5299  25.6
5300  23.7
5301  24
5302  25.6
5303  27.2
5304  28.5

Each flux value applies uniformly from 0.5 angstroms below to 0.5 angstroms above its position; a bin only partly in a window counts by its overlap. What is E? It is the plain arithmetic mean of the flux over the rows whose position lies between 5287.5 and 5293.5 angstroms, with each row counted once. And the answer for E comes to 32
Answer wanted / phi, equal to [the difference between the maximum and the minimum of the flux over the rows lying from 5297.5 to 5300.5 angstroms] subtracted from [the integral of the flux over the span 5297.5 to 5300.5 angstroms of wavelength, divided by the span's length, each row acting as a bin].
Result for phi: 21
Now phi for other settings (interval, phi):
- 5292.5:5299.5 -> 23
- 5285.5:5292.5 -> 26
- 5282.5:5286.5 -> 25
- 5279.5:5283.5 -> 29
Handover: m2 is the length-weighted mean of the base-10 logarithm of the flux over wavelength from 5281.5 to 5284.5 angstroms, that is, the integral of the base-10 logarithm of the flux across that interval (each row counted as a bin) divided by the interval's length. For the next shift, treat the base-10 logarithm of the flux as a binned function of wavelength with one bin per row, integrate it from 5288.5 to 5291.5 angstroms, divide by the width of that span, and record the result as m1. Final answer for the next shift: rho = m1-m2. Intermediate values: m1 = 1.51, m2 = 1.47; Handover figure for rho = 0.04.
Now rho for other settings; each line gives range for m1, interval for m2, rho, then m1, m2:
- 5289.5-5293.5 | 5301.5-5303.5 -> 0.09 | 1.51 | 1.42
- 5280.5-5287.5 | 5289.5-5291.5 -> -0.05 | 1.46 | 1.51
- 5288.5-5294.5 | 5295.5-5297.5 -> 0.03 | 1.51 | 1.48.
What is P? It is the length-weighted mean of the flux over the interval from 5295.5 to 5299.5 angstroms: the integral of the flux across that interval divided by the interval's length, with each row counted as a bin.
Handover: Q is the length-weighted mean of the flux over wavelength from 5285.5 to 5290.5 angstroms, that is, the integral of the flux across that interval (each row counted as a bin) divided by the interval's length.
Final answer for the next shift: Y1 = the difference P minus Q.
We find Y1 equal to -2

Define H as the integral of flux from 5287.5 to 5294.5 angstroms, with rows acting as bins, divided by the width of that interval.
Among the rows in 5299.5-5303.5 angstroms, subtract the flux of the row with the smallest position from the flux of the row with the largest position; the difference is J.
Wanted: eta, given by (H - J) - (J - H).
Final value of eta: 57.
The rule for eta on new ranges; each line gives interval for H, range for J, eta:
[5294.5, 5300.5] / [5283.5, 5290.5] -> 47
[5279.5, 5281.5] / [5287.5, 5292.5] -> 59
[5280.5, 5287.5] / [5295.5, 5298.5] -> 64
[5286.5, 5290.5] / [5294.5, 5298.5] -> 69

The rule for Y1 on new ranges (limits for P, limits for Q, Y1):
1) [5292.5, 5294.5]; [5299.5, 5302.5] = 7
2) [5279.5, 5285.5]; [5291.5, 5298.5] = -1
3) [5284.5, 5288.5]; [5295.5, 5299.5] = 0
